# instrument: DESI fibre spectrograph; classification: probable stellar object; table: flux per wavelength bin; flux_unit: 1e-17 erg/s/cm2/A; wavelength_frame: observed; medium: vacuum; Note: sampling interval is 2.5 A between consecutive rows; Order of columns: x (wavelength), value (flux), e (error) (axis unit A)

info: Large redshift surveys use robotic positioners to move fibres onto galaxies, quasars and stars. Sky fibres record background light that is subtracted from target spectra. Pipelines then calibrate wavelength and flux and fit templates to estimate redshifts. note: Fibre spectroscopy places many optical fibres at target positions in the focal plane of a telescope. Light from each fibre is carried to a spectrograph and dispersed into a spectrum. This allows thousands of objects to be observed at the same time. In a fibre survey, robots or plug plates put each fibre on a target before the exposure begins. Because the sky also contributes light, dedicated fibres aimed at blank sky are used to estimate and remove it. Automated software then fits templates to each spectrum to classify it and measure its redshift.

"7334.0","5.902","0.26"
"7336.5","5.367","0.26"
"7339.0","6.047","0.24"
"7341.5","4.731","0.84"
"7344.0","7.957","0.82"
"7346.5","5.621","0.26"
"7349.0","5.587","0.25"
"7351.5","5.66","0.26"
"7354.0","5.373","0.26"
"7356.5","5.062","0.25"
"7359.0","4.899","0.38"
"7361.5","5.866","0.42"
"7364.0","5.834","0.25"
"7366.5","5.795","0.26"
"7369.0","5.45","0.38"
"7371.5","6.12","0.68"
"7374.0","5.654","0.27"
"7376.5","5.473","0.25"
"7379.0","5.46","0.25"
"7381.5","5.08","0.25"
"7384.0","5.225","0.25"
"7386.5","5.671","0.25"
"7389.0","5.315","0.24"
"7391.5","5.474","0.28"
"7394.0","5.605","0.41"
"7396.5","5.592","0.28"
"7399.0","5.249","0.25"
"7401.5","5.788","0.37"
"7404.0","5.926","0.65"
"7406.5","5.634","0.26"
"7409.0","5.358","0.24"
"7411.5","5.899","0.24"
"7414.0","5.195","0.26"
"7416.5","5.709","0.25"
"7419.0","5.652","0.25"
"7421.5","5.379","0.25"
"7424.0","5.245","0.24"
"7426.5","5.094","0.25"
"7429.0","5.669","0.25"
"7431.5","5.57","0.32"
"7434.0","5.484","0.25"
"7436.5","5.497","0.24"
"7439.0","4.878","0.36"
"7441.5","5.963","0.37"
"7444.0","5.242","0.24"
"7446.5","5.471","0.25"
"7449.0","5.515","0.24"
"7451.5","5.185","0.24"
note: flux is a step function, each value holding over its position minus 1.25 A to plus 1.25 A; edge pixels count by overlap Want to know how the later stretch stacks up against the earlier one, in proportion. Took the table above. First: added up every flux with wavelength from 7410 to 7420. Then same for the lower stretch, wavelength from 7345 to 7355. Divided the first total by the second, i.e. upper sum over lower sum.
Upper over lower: 1.01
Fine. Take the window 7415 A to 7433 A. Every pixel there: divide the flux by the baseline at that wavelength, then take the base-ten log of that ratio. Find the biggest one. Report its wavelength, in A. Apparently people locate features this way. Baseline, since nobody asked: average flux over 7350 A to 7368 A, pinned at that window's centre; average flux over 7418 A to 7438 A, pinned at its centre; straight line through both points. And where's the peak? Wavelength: 7416.5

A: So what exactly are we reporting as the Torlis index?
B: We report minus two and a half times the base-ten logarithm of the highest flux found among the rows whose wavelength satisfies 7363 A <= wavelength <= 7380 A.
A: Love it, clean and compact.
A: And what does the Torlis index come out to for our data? -1.97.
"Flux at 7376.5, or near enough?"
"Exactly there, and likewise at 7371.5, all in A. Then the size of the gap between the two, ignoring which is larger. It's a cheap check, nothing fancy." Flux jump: 0.65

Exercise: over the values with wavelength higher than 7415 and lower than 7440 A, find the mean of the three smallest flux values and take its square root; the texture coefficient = 2.25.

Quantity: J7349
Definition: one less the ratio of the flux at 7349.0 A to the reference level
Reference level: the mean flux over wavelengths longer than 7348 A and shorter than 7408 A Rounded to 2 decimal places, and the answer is -0.01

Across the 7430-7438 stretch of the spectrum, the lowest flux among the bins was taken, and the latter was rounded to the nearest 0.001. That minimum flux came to 5.484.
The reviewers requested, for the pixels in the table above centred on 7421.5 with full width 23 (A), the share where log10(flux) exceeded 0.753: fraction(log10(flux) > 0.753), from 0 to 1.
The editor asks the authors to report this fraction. 0.33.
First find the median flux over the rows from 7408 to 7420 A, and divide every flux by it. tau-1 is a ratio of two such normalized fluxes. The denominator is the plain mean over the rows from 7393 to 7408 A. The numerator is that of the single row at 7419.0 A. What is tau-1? 1.00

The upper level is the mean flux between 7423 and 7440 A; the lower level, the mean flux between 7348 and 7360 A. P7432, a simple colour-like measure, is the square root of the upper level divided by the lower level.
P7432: 1.00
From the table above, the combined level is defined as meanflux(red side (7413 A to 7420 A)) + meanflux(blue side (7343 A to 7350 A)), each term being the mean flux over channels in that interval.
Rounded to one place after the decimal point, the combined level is 11.9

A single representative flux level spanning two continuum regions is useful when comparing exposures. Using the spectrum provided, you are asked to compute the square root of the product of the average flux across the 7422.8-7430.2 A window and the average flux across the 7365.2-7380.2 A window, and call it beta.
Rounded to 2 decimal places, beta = 5.49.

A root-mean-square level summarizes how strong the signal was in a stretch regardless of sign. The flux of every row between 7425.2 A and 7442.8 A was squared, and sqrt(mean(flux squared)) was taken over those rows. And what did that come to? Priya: 5.46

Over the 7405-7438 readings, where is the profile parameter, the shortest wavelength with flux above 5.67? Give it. 7411.5 A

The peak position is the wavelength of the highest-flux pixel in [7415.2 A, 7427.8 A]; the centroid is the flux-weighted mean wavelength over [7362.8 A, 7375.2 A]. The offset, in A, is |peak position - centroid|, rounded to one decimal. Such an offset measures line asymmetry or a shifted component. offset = 47.5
